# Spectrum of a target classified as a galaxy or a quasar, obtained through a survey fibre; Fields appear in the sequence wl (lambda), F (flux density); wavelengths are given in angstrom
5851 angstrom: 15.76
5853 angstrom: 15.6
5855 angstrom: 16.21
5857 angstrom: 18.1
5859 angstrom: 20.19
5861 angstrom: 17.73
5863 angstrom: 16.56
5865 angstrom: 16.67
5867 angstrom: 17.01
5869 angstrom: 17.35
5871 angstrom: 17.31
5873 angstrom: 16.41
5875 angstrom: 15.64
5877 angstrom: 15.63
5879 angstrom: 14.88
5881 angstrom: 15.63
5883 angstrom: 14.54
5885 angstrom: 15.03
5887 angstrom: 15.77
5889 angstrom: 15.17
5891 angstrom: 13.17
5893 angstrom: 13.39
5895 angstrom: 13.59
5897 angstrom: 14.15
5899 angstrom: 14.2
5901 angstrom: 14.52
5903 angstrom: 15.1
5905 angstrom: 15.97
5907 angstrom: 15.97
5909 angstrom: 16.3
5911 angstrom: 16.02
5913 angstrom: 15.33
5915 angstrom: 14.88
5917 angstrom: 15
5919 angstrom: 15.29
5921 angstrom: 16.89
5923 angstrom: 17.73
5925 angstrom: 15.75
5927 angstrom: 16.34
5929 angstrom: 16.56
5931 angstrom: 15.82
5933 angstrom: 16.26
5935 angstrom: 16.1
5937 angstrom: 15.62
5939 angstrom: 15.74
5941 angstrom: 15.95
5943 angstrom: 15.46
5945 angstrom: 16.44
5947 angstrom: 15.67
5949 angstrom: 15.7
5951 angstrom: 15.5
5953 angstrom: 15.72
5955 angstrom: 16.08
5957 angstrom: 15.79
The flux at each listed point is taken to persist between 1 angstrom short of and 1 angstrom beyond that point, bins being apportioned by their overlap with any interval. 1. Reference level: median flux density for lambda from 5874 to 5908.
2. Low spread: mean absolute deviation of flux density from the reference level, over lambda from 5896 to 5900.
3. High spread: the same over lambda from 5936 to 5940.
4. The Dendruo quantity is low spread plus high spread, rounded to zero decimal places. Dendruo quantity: 2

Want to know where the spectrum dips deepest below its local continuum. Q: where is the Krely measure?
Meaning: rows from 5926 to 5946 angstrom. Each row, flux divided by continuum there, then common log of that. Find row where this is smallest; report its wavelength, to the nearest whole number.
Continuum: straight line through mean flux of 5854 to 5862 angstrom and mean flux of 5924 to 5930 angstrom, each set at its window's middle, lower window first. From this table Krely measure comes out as 5943 angstrom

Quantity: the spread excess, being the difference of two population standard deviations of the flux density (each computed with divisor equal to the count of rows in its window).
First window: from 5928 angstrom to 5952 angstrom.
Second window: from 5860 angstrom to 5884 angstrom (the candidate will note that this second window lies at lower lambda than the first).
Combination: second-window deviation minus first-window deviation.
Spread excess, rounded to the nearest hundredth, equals 0.62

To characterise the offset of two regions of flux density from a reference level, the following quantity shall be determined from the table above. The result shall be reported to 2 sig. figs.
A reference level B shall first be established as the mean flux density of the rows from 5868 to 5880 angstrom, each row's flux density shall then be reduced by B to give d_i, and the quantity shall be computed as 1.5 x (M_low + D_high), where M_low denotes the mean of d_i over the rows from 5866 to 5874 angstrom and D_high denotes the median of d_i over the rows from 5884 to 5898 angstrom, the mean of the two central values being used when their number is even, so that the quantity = -1.9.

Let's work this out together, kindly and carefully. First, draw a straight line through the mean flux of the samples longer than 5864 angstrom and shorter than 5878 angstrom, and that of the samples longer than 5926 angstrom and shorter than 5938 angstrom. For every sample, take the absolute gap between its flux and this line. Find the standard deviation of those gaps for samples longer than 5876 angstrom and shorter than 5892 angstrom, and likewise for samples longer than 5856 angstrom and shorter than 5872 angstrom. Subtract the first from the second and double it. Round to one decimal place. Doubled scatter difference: 0.6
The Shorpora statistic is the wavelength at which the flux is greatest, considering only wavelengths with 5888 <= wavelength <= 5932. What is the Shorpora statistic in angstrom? 5923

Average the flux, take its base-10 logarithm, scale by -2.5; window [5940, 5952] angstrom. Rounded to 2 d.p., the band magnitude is -3.00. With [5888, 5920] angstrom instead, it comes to -2.93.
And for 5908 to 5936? -3.01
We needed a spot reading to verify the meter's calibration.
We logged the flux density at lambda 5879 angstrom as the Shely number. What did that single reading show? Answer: 14.88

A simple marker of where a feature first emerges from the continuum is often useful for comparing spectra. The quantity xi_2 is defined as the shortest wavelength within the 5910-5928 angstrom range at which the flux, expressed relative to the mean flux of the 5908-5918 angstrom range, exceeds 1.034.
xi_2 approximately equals 5921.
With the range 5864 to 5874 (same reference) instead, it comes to 5865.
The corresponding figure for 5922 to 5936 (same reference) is 5923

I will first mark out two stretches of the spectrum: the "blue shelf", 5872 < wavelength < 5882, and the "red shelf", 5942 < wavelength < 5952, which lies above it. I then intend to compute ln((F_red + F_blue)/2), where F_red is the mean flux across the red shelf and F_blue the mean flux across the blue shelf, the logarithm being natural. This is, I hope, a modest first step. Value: 2.75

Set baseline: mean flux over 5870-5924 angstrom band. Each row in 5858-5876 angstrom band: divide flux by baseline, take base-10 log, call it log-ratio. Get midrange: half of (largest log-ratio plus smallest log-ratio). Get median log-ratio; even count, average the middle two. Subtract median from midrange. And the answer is 0.019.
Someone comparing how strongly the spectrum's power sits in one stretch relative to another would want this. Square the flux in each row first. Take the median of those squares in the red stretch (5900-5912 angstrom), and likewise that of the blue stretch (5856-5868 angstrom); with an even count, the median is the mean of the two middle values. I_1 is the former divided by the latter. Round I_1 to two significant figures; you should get 0.84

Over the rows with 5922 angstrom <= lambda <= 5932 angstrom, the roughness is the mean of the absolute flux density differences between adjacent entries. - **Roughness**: 0.88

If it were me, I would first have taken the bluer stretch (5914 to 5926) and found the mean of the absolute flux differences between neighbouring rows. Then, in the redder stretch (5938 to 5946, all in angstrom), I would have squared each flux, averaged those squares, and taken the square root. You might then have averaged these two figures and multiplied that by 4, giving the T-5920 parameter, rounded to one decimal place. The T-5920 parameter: 33.7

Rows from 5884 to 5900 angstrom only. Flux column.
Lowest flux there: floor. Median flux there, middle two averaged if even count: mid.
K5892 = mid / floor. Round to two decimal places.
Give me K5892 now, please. 1.08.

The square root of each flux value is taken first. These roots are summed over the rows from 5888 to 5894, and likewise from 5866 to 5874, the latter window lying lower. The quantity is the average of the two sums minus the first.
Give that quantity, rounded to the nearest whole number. 3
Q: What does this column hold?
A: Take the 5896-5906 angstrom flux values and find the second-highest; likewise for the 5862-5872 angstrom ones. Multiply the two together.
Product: 261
